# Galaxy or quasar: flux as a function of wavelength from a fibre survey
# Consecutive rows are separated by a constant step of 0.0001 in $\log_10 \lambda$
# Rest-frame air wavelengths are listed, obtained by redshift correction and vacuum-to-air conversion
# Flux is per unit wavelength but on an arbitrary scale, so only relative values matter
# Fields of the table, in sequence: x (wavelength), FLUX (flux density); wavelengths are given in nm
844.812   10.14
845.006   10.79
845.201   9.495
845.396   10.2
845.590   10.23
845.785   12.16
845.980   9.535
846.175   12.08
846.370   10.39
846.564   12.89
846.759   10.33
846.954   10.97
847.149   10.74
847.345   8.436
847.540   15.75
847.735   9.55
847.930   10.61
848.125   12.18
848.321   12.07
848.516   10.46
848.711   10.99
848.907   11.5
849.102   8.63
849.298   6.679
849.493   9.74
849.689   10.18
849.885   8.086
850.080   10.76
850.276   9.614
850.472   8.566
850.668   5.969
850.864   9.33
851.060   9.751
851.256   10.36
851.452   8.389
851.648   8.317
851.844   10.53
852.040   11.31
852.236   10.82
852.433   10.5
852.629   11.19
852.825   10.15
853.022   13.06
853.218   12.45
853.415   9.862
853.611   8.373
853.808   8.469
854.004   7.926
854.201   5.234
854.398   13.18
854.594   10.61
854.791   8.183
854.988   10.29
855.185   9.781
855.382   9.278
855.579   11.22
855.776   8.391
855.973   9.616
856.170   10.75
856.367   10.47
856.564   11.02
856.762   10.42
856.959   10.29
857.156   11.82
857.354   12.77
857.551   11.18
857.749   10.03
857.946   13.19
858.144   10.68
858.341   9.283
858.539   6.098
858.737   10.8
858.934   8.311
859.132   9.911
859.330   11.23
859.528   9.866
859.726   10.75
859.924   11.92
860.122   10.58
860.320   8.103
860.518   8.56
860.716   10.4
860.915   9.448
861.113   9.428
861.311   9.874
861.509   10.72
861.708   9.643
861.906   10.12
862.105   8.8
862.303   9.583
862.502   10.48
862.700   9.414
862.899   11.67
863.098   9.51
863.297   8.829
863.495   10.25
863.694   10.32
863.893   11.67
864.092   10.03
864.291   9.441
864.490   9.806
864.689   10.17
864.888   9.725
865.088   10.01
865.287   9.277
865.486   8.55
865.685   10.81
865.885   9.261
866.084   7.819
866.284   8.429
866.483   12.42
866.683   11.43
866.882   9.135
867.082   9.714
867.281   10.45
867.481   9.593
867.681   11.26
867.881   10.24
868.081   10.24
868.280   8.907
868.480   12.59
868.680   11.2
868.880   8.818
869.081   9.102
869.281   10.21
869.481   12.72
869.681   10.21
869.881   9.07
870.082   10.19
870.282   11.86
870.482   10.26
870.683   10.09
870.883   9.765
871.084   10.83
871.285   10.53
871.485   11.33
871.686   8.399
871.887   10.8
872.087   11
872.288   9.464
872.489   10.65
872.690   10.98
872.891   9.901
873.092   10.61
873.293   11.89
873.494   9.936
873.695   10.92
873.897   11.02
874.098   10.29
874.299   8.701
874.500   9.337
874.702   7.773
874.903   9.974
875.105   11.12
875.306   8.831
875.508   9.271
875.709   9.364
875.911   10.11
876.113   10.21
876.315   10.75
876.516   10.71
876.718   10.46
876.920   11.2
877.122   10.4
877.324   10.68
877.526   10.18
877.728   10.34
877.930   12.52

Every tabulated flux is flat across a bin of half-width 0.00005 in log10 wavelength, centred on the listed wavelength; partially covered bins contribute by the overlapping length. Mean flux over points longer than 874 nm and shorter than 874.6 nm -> 9.4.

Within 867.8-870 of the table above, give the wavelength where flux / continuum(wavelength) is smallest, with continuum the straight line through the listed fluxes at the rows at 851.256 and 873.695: 868.880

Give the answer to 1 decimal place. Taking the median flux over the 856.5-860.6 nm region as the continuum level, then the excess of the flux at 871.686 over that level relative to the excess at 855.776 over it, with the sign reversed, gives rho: -1.0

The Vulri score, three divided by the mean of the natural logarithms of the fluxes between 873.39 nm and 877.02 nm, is 1.31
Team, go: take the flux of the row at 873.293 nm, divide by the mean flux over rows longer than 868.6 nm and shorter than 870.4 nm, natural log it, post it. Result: 0.14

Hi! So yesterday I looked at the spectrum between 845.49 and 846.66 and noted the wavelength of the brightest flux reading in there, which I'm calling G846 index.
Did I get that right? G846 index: 846.564 nm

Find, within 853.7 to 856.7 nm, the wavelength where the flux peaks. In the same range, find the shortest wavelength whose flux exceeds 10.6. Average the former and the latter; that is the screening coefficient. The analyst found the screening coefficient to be 854.40 nm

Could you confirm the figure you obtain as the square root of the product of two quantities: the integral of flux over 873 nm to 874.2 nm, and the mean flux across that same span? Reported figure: 11.8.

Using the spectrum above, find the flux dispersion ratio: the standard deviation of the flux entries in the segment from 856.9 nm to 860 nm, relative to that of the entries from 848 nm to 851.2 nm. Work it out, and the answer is 1.0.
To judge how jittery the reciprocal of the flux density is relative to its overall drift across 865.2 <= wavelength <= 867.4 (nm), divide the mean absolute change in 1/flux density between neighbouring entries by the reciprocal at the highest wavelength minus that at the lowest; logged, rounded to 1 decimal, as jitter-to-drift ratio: -1.3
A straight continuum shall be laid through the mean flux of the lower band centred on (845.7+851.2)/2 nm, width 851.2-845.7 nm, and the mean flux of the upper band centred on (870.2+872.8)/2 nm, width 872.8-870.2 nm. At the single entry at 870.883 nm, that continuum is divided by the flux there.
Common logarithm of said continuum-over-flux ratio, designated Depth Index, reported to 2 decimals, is 0.03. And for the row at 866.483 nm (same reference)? -0.08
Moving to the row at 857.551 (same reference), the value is -0.03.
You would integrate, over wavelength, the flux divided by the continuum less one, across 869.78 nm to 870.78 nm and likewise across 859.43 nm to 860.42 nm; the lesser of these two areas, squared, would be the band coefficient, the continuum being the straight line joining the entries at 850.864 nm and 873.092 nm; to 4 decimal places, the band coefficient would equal 0.0002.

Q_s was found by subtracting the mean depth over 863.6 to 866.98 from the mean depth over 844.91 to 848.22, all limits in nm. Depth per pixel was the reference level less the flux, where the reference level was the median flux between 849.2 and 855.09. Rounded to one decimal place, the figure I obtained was -1.1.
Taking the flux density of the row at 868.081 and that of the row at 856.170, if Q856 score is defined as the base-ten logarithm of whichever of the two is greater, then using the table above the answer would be 1.03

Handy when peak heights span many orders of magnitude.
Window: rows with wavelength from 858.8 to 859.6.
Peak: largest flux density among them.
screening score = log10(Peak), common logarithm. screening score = 1.05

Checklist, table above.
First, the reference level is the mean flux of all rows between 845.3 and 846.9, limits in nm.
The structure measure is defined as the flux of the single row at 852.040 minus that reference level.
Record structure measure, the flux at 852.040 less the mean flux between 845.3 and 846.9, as 0.3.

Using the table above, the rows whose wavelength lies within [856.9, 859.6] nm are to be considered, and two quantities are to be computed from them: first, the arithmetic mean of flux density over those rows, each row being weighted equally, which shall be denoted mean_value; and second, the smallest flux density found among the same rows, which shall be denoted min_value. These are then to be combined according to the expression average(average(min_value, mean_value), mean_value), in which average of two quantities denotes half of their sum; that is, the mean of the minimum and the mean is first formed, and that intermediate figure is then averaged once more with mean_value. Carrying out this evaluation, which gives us 9.32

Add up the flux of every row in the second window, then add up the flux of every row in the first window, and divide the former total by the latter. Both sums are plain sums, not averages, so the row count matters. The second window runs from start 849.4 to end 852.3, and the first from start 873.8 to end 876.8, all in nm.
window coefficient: 0.96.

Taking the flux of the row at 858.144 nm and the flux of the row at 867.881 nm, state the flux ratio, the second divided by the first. 0.96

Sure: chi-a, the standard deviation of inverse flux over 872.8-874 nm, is 0.006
